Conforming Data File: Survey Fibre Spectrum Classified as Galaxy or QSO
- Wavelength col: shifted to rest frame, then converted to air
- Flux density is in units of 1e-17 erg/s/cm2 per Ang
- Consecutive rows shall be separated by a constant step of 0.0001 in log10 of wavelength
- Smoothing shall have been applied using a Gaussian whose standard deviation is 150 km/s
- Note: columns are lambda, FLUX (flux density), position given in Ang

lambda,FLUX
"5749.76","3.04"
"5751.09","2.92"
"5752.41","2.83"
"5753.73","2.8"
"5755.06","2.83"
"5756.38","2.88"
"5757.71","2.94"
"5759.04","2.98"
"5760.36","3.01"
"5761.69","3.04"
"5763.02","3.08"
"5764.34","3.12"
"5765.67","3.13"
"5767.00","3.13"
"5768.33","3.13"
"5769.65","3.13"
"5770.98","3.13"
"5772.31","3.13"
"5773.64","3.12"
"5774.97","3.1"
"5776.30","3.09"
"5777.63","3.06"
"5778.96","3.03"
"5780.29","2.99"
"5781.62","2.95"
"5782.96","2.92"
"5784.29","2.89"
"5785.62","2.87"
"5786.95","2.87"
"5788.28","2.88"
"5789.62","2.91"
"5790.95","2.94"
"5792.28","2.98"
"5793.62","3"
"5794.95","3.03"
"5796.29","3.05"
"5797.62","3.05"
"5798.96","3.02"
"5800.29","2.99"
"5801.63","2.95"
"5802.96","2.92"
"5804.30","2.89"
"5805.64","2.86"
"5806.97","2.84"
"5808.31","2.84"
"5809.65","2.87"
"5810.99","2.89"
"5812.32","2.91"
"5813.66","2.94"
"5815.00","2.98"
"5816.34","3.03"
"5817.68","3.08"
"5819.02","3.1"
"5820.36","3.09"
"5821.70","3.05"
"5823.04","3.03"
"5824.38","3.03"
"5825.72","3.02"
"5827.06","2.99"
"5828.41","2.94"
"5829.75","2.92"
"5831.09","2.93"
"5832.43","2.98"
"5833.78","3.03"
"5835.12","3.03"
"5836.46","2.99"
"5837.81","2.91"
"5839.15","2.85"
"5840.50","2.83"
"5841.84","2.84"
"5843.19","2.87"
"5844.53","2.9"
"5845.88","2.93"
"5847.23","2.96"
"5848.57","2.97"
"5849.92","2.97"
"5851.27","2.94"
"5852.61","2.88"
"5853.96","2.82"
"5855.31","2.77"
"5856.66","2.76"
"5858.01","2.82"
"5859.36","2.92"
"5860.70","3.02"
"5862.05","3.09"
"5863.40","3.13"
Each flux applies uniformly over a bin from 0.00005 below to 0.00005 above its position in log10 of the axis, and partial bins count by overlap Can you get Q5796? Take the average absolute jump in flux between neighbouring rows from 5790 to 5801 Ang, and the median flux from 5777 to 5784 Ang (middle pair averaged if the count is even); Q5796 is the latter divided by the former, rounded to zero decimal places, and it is 123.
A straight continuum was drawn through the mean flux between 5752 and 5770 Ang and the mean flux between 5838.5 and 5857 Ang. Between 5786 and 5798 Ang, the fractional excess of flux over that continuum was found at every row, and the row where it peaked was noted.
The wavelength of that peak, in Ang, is 5797.62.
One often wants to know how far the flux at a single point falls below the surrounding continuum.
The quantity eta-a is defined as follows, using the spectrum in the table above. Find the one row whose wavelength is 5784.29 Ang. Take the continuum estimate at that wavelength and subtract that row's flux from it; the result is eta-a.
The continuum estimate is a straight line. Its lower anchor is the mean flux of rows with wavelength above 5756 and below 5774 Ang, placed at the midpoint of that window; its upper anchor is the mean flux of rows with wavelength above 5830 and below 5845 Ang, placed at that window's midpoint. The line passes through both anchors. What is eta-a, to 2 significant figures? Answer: 0.14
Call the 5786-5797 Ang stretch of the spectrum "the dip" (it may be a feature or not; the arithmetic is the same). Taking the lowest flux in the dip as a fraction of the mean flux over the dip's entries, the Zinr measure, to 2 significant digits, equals 0.97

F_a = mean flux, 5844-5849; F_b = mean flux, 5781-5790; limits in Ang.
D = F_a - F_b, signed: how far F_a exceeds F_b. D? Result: 0.04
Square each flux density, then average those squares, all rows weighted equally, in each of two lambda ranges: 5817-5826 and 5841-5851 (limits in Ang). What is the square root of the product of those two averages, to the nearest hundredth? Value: 8.93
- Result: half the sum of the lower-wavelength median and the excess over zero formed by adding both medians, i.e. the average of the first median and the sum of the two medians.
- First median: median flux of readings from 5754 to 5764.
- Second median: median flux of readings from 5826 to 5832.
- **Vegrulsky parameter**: 4.45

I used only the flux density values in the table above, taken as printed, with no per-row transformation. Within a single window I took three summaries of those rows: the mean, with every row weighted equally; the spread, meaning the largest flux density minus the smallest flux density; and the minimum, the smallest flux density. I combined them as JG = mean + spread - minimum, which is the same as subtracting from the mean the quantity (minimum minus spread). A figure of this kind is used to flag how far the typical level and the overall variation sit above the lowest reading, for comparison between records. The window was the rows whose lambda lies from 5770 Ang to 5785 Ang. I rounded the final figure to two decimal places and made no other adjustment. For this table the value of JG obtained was 0.39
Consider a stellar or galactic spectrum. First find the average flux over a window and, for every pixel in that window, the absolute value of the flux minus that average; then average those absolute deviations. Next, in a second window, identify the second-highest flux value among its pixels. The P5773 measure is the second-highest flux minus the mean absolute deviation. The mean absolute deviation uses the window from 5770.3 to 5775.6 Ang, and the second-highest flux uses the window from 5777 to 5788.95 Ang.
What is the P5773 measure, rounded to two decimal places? 3.02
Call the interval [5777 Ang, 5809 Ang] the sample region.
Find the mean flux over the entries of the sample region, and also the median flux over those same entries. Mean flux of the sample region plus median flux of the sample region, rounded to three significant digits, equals 5.89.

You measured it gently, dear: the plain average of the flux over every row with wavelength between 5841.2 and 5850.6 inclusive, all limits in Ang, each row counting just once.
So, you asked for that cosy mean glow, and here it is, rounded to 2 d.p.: 2.92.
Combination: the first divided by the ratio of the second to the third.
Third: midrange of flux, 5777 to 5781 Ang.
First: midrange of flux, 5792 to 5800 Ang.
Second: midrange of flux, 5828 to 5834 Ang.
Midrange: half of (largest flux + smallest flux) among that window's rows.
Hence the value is 3.07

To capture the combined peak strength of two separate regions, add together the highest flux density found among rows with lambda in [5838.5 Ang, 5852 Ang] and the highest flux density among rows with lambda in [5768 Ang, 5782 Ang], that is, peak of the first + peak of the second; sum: 6.10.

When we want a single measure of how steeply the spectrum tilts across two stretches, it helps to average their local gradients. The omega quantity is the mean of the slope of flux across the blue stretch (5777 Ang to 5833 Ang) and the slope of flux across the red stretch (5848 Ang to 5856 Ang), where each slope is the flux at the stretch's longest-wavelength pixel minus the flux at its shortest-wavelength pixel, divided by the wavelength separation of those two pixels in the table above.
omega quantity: -0.016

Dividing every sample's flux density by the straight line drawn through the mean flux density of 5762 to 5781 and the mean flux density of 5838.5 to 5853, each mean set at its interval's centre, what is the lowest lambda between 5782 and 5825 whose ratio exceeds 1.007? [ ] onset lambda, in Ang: 5816.34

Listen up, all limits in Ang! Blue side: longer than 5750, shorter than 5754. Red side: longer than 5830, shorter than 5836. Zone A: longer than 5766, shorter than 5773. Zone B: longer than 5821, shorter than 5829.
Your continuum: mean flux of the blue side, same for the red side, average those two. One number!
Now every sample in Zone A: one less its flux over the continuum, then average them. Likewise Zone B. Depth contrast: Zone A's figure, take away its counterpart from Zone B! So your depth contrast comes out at -0.041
